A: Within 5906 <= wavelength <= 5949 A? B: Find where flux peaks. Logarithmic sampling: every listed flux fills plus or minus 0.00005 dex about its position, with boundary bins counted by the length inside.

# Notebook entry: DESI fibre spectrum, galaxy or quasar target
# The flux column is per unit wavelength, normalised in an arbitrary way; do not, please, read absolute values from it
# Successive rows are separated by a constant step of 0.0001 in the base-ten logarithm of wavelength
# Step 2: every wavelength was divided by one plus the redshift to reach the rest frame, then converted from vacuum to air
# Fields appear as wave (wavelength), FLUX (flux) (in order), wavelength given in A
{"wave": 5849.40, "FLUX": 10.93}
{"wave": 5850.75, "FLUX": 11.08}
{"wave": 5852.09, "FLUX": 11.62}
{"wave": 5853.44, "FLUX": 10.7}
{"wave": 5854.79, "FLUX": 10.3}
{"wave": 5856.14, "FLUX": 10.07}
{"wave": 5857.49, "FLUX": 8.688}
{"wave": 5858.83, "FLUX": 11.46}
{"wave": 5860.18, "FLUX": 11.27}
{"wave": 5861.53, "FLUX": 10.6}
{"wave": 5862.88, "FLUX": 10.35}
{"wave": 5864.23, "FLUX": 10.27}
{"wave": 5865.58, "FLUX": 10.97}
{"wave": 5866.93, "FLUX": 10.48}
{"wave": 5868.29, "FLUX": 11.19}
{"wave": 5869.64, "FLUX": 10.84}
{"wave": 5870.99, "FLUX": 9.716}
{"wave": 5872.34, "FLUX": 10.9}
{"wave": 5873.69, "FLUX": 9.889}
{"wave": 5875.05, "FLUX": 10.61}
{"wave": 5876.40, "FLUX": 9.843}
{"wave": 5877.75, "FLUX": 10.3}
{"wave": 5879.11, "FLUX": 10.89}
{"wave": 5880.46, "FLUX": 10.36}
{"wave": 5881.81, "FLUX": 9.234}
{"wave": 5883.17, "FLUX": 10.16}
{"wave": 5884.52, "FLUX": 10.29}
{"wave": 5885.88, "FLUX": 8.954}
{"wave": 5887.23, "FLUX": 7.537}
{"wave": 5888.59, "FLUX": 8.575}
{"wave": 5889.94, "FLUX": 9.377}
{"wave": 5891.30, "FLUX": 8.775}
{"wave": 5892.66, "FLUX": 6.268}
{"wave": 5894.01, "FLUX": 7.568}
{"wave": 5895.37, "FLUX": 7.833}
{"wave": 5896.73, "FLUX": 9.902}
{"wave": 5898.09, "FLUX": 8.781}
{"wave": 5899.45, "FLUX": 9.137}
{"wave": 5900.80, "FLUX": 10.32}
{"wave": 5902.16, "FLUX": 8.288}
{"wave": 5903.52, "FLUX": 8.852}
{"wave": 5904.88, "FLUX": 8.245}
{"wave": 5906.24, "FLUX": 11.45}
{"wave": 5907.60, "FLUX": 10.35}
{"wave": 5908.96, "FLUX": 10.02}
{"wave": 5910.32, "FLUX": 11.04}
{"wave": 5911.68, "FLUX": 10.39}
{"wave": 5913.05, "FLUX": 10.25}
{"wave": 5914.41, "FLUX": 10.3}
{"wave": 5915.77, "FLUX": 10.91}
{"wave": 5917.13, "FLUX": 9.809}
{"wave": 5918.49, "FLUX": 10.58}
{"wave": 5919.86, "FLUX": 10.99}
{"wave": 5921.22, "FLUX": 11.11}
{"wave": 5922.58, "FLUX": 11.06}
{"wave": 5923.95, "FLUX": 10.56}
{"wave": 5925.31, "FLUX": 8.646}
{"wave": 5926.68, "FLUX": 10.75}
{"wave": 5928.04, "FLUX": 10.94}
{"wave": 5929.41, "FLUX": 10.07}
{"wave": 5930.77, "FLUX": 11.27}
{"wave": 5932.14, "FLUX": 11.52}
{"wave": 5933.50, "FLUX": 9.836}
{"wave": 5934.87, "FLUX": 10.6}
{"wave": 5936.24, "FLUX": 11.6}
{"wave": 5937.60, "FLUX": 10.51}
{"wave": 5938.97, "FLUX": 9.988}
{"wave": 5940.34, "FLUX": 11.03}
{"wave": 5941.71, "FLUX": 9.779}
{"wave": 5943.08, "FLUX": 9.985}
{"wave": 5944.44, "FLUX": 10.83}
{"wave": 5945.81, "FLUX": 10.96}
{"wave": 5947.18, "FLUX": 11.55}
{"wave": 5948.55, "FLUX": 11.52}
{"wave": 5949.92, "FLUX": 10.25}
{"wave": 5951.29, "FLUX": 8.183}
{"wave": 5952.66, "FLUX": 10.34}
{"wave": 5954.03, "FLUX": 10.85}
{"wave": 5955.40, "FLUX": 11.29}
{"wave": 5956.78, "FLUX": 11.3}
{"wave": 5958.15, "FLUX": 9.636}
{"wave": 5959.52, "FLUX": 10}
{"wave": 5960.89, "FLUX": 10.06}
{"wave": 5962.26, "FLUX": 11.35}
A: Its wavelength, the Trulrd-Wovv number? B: 5936.24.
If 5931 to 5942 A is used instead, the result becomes 5936.24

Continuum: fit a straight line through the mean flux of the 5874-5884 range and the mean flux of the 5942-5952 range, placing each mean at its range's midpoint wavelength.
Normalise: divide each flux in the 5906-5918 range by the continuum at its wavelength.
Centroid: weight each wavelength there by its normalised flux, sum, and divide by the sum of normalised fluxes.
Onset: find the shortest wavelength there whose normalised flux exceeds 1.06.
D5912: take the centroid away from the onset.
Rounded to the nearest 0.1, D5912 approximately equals -5.4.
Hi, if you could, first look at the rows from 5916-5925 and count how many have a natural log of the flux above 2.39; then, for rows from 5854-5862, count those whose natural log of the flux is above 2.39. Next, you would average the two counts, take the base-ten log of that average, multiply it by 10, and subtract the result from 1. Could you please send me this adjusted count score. -3.0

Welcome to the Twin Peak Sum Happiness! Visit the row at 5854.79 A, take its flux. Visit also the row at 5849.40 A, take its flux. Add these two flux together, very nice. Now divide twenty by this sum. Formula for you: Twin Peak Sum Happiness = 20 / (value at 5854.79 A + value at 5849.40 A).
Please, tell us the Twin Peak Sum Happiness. 0.94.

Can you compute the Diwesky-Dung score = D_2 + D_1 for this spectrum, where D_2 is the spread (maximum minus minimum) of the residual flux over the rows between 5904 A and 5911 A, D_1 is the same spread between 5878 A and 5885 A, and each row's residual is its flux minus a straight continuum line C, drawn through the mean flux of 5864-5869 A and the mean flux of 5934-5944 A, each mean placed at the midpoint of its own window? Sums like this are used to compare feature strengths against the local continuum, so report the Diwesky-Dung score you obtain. 4.9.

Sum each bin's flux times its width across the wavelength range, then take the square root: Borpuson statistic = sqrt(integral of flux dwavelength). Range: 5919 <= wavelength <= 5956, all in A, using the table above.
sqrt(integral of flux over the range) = 19.8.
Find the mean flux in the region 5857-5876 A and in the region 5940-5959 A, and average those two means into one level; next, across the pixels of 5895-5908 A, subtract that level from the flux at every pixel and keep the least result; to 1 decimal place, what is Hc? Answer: -2.7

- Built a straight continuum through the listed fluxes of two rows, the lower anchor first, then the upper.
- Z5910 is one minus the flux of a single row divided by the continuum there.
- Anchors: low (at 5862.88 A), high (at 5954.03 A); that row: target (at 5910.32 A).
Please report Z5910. -0.04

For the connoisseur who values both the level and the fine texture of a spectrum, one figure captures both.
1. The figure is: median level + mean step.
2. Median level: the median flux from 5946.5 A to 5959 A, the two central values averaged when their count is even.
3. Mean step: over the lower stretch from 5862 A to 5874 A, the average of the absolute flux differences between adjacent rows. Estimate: 11.6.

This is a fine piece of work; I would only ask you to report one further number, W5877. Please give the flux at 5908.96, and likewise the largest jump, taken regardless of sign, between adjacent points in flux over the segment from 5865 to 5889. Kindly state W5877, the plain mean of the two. 5.7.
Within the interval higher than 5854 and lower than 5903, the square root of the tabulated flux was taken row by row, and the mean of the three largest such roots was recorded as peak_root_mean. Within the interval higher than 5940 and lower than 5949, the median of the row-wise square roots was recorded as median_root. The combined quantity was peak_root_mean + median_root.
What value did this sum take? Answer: 6.67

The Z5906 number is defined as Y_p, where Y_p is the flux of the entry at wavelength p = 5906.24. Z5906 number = 11.45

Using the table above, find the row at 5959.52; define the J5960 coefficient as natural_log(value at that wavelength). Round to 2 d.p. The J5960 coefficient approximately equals 2.30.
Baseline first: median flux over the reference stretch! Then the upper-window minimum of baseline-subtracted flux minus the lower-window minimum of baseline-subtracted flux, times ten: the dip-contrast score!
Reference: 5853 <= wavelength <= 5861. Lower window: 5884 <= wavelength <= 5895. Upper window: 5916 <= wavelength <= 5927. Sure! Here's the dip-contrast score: 24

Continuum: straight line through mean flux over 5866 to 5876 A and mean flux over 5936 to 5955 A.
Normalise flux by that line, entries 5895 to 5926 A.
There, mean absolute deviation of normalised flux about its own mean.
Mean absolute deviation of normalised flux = 0.083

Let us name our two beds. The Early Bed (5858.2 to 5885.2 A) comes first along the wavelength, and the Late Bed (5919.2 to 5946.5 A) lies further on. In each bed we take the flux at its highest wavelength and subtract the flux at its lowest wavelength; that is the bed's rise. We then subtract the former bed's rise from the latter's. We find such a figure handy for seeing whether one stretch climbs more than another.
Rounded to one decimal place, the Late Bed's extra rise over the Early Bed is 1.1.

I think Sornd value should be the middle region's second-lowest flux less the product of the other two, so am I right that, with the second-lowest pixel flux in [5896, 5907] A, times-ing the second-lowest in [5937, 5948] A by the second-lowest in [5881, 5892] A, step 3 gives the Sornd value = -77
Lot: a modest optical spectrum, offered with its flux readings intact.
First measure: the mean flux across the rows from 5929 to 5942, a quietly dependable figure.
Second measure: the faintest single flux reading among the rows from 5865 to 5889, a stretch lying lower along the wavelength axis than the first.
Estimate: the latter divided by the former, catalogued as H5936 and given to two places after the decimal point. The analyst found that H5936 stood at 0.71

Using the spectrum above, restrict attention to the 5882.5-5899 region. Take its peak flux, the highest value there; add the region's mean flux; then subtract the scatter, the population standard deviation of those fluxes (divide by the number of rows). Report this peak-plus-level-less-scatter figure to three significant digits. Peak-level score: 17.8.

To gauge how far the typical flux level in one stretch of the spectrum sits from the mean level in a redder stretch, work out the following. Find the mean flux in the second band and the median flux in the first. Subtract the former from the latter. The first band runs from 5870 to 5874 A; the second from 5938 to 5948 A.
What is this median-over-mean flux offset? -0.7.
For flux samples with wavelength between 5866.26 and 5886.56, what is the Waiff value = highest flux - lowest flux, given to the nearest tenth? 2.2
